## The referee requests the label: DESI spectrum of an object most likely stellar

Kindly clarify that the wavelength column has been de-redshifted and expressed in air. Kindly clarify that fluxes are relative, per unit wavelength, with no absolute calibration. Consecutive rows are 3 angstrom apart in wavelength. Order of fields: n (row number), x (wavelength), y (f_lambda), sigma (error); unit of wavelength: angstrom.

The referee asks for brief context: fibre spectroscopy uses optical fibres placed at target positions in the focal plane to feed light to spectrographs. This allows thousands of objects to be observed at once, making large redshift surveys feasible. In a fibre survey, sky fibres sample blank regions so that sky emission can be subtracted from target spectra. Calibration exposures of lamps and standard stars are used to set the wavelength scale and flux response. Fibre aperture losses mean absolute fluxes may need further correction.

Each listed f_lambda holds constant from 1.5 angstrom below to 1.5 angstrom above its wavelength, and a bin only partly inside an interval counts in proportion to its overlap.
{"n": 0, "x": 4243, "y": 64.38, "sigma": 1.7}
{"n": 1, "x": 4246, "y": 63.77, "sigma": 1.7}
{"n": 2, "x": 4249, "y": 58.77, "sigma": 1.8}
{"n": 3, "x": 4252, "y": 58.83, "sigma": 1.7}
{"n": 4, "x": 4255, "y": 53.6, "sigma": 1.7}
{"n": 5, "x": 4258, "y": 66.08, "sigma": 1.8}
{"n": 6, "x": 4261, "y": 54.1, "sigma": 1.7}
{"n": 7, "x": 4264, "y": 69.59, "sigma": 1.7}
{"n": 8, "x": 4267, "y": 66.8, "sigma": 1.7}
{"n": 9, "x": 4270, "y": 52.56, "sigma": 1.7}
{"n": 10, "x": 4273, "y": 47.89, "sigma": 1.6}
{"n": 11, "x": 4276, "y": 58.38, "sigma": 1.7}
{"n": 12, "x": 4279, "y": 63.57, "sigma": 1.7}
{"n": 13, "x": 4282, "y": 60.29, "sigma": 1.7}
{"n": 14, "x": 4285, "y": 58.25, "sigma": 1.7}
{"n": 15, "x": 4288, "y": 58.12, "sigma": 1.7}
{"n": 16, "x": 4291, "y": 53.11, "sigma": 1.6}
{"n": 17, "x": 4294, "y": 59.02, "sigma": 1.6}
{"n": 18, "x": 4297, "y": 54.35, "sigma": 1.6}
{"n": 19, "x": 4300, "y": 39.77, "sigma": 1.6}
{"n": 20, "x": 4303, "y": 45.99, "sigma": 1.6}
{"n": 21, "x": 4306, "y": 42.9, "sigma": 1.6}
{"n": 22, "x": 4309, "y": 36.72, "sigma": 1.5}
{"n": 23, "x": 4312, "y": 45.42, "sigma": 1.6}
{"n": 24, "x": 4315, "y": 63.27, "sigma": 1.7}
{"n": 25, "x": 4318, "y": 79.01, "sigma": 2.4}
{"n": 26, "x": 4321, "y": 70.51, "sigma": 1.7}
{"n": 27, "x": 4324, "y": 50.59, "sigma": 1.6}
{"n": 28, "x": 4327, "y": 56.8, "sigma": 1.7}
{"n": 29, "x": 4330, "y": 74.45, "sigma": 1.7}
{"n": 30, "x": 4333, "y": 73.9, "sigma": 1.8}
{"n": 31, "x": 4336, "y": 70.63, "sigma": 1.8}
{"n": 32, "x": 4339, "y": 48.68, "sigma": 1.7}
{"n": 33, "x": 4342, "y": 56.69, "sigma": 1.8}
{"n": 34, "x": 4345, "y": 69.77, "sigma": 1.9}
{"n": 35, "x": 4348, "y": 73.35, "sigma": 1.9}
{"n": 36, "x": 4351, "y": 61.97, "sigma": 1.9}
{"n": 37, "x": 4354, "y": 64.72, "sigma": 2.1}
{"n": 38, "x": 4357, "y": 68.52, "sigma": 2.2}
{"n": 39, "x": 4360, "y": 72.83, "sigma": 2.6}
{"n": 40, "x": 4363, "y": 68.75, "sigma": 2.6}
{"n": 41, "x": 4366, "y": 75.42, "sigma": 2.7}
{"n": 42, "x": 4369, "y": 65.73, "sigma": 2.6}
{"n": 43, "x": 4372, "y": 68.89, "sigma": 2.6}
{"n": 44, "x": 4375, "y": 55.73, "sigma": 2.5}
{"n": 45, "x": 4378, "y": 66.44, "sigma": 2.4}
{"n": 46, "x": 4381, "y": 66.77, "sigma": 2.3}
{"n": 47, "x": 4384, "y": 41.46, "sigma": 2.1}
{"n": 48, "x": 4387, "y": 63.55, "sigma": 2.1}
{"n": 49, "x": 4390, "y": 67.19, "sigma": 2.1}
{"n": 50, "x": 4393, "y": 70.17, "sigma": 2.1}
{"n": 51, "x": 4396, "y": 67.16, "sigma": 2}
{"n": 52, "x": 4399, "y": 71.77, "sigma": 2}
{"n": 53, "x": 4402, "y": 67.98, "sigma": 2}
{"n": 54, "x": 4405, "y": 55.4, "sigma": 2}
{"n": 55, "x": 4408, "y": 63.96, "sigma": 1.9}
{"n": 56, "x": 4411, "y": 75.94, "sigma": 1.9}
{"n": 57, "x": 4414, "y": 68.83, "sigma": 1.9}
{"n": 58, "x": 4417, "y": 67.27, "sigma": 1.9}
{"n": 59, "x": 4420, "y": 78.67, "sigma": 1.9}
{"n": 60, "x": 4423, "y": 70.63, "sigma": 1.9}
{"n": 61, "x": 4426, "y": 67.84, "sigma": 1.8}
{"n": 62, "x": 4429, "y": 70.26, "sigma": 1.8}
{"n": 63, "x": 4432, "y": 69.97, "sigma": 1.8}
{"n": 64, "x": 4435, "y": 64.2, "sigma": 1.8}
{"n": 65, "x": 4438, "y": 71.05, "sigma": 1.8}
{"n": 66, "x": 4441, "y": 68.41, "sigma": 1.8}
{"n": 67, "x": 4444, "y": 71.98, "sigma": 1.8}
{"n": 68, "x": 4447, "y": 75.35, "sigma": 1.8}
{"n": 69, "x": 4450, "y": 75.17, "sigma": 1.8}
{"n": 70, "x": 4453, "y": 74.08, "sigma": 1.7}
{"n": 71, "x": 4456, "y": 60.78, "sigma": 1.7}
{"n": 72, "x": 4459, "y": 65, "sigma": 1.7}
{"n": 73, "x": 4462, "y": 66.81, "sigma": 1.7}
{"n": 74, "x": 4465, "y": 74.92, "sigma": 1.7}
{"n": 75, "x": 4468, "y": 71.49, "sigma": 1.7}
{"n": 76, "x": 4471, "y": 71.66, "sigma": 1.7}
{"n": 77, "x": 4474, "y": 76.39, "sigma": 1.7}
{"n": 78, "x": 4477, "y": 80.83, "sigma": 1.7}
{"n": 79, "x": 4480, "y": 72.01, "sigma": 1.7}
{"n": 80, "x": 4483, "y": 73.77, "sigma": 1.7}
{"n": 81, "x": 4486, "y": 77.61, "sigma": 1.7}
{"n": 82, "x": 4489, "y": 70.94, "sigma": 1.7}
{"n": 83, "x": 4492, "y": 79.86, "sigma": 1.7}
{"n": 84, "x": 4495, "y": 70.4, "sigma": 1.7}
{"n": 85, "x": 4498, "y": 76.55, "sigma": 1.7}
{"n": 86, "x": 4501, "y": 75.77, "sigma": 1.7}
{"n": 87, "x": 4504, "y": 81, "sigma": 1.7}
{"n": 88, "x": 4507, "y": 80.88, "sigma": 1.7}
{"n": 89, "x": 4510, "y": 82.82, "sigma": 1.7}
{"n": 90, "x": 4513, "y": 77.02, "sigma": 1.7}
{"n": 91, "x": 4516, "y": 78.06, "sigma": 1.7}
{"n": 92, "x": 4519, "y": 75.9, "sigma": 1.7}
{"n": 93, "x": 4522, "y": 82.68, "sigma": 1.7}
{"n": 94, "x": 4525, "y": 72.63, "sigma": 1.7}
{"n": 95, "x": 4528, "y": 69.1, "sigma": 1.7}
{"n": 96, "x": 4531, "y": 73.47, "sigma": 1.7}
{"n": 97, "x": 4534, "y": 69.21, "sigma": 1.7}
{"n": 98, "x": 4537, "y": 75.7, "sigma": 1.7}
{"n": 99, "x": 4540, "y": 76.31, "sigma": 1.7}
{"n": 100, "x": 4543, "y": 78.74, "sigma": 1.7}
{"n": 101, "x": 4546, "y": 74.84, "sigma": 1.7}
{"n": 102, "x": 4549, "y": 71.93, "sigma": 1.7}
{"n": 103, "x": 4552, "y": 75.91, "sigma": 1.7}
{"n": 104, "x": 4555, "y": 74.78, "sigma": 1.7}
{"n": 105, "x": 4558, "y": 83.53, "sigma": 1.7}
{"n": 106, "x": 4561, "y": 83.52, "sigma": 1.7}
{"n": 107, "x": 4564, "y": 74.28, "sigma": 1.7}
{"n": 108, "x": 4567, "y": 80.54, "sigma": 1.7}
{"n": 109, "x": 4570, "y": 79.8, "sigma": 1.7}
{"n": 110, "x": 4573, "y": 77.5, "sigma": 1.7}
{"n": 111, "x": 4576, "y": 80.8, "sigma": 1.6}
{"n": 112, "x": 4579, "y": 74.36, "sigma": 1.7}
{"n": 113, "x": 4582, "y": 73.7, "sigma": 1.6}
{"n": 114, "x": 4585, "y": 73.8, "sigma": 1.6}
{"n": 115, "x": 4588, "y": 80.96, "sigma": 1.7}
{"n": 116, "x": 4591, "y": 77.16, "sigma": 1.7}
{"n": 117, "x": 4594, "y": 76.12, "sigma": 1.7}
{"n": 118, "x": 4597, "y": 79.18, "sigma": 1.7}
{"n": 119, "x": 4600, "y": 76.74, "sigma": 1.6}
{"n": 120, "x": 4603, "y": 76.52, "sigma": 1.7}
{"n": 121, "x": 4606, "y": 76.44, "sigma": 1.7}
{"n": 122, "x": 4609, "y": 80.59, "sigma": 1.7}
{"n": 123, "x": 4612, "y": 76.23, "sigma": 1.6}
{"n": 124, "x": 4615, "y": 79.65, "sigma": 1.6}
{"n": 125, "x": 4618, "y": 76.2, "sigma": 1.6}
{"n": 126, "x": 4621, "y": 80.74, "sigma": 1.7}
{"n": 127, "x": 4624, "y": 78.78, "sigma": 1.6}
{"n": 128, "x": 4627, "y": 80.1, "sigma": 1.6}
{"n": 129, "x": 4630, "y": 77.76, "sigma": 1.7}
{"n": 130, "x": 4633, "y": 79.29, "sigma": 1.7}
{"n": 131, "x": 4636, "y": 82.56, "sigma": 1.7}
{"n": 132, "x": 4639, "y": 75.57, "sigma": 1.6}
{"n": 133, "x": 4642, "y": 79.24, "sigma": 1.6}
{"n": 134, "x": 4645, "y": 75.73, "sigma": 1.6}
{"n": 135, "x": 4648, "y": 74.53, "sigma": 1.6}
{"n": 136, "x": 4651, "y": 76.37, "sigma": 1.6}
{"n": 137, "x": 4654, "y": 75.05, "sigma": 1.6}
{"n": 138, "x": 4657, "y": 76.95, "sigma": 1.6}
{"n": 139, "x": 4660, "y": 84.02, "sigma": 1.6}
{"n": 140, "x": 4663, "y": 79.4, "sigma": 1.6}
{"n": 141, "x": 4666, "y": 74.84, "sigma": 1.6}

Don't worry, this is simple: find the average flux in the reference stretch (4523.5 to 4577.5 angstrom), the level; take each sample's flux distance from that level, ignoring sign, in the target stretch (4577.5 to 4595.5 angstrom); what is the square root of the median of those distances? 1.5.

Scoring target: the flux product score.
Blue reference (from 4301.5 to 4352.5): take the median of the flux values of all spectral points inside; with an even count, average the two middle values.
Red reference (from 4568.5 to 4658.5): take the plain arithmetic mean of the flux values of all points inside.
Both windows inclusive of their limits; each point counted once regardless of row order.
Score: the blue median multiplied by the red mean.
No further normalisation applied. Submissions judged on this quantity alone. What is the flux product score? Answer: 4810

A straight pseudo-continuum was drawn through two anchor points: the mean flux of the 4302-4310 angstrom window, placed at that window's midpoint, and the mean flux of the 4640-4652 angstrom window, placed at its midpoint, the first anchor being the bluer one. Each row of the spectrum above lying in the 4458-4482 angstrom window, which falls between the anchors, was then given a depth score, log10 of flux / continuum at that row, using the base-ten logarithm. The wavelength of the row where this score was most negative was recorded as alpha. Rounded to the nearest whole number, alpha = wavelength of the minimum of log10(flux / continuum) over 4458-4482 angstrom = 4459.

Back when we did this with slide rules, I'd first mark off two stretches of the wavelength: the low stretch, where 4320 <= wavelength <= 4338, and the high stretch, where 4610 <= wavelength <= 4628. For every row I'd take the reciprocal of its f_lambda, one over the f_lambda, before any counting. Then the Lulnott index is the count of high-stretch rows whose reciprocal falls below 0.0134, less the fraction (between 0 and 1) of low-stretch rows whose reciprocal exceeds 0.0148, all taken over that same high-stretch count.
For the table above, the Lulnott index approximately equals 0.94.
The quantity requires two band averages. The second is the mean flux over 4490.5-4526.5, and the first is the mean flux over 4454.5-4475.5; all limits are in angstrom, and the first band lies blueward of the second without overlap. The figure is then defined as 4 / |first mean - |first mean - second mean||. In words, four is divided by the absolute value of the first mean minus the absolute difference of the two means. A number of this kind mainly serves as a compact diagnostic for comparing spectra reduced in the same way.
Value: 0.065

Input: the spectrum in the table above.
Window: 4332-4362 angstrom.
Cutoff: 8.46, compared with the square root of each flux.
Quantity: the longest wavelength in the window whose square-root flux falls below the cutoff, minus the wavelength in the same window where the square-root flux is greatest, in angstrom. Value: 24 angstrom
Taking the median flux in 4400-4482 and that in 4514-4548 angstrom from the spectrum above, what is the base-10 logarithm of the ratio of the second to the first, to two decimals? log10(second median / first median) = 0.03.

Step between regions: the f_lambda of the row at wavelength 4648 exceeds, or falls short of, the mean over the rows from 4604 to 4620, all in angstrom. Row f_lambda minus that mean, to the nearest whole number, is -3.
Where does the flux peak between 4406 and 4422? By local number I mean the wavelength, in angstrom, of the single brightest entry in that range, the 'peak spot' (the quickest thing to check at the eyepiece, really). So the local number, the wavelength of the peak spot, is 4420 angstrom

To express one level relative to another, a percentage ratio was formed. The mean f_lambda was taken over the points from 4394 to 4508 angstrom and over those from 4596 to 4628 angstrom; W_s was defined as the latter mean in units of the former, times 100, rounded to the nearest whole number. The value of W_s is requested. 109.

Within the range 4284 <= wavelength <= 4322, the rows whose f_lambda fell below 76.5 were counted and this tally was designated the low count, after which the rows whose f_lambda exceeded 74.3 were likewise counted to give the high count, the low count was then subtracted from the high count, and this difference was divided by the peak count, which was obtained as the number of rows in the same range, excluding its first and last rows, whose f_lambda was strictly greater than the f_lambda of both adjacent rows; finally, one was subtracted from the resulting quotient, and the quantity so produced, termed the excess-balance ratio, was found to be -4.7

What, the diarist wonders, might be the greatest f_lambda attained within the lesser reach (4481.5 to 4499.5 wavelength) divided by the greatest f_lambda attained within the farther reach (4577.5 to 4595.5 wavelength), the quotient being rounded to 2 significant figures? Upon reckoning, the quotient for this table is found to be 0.99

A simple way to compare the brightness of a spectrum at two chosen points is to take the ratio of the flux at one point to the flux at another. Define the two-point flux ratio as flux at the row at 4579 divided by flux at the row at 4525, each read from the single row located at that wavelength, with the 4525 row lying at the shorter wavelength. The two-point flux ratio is 1.02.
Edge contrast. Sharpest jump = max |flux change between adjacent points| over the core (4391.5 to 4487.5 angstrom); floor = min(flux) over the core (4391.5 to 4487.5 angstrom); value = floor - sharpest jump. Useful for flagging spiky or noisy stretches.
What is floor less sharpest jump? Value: 42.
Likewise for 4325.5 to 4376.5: 27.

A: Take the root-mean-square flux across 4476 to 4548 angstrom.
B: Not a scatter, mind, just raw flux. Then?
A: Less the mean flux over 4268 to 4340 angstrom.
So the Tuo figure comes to 19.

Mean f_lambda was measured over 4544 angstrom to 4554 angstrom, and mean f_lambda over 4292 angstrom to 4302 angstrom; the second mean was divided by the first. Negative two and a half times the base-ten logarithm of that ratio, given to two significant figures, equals 0.41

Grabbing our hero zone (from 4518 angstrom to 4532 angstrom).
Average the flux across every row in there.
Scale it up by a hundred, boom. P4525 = 7476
